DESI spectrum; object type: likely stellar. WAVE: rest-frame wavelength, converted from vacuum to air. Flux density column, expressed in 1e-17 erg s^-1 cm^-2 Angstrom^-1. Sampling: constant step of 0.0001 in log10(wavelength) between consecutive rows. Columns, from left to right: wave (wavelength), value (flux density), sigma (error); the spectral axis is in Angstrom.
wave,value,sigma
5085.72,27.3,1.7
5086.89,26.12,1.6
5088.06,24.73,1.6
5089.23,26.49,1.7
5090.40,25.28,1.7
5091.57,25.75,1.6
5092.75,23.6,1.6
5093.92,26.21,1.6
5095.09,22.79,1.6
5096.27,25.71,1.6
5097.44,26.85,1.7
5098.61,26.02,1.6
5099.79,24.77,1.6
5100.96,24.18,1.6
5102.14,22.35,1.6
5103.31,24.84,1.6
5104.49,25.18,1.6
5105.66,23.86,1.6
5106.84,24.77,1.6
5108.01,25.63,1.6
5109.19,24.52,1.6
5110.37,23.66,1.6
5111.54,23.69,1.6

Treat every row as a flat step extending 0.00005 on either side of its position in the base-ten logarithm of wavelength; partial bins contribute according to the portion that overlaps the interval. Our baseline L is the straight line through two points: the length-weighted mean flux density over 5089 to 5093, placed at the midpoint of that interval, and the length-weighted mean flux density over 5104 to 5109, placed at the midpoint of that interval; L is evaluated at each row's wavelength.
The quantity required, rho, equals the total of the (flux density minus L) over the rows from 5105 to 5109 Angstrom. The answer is -0.2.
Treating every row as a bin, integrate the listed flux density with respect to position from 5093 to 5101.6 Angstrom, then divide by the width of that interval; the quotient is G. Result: 25.1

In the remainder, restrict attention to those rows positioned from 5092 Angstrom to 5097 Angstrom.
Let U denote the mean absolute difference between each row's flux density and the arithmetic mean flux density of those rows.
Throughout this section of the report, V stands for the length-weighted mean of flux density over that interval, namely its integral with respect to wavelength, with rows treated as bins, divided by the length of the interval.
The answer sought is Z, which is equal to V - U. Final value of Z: 23.3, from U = 1.38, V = 24.7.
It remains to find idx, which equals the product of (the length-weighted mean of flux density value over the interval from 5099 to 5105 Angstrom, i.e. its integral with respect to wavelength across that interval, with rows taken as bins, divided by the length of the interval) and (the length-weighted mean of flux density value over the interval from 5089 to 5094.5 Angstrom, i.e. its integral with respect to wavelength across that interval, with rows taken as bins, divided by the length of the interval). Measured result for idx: 617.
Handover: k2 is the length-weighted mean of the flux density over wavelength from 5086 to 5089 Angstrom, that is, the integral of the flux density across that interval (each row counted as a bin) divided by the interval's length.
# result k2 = 25.8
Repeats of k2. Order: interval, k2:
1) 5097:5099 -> 26.5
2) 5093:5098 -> 25.3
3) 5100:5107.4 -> 24.2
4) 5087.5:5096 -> 25.0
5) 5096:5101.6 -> 25.5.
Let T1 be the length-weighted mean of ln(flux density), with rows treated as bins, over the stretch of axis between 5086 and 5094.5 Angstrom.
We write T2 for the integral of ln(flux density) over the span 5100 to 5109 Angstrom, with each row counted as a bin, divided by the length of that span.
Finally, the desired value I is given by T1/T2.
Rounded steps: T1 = 3.24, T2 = 3.20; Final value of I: 1.01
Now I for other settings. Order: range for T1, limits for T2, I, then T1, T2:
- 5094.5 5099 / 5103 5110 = 1.01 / 3.23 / 3.21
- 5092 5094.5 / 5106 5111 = 1.00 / 3.21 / 3.20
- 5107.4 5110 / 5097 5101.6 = 1.00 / 3.22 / 3.23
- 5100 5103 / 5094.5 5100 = 0.98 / 3.16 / 3.23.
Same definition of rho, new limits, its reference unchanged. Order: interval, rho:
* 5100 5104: -3.5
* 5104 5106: -0.7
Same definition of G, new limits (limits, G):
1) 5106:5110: 24.8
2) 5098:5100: 25.5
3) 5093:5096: 24.5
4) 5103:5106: 24.7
